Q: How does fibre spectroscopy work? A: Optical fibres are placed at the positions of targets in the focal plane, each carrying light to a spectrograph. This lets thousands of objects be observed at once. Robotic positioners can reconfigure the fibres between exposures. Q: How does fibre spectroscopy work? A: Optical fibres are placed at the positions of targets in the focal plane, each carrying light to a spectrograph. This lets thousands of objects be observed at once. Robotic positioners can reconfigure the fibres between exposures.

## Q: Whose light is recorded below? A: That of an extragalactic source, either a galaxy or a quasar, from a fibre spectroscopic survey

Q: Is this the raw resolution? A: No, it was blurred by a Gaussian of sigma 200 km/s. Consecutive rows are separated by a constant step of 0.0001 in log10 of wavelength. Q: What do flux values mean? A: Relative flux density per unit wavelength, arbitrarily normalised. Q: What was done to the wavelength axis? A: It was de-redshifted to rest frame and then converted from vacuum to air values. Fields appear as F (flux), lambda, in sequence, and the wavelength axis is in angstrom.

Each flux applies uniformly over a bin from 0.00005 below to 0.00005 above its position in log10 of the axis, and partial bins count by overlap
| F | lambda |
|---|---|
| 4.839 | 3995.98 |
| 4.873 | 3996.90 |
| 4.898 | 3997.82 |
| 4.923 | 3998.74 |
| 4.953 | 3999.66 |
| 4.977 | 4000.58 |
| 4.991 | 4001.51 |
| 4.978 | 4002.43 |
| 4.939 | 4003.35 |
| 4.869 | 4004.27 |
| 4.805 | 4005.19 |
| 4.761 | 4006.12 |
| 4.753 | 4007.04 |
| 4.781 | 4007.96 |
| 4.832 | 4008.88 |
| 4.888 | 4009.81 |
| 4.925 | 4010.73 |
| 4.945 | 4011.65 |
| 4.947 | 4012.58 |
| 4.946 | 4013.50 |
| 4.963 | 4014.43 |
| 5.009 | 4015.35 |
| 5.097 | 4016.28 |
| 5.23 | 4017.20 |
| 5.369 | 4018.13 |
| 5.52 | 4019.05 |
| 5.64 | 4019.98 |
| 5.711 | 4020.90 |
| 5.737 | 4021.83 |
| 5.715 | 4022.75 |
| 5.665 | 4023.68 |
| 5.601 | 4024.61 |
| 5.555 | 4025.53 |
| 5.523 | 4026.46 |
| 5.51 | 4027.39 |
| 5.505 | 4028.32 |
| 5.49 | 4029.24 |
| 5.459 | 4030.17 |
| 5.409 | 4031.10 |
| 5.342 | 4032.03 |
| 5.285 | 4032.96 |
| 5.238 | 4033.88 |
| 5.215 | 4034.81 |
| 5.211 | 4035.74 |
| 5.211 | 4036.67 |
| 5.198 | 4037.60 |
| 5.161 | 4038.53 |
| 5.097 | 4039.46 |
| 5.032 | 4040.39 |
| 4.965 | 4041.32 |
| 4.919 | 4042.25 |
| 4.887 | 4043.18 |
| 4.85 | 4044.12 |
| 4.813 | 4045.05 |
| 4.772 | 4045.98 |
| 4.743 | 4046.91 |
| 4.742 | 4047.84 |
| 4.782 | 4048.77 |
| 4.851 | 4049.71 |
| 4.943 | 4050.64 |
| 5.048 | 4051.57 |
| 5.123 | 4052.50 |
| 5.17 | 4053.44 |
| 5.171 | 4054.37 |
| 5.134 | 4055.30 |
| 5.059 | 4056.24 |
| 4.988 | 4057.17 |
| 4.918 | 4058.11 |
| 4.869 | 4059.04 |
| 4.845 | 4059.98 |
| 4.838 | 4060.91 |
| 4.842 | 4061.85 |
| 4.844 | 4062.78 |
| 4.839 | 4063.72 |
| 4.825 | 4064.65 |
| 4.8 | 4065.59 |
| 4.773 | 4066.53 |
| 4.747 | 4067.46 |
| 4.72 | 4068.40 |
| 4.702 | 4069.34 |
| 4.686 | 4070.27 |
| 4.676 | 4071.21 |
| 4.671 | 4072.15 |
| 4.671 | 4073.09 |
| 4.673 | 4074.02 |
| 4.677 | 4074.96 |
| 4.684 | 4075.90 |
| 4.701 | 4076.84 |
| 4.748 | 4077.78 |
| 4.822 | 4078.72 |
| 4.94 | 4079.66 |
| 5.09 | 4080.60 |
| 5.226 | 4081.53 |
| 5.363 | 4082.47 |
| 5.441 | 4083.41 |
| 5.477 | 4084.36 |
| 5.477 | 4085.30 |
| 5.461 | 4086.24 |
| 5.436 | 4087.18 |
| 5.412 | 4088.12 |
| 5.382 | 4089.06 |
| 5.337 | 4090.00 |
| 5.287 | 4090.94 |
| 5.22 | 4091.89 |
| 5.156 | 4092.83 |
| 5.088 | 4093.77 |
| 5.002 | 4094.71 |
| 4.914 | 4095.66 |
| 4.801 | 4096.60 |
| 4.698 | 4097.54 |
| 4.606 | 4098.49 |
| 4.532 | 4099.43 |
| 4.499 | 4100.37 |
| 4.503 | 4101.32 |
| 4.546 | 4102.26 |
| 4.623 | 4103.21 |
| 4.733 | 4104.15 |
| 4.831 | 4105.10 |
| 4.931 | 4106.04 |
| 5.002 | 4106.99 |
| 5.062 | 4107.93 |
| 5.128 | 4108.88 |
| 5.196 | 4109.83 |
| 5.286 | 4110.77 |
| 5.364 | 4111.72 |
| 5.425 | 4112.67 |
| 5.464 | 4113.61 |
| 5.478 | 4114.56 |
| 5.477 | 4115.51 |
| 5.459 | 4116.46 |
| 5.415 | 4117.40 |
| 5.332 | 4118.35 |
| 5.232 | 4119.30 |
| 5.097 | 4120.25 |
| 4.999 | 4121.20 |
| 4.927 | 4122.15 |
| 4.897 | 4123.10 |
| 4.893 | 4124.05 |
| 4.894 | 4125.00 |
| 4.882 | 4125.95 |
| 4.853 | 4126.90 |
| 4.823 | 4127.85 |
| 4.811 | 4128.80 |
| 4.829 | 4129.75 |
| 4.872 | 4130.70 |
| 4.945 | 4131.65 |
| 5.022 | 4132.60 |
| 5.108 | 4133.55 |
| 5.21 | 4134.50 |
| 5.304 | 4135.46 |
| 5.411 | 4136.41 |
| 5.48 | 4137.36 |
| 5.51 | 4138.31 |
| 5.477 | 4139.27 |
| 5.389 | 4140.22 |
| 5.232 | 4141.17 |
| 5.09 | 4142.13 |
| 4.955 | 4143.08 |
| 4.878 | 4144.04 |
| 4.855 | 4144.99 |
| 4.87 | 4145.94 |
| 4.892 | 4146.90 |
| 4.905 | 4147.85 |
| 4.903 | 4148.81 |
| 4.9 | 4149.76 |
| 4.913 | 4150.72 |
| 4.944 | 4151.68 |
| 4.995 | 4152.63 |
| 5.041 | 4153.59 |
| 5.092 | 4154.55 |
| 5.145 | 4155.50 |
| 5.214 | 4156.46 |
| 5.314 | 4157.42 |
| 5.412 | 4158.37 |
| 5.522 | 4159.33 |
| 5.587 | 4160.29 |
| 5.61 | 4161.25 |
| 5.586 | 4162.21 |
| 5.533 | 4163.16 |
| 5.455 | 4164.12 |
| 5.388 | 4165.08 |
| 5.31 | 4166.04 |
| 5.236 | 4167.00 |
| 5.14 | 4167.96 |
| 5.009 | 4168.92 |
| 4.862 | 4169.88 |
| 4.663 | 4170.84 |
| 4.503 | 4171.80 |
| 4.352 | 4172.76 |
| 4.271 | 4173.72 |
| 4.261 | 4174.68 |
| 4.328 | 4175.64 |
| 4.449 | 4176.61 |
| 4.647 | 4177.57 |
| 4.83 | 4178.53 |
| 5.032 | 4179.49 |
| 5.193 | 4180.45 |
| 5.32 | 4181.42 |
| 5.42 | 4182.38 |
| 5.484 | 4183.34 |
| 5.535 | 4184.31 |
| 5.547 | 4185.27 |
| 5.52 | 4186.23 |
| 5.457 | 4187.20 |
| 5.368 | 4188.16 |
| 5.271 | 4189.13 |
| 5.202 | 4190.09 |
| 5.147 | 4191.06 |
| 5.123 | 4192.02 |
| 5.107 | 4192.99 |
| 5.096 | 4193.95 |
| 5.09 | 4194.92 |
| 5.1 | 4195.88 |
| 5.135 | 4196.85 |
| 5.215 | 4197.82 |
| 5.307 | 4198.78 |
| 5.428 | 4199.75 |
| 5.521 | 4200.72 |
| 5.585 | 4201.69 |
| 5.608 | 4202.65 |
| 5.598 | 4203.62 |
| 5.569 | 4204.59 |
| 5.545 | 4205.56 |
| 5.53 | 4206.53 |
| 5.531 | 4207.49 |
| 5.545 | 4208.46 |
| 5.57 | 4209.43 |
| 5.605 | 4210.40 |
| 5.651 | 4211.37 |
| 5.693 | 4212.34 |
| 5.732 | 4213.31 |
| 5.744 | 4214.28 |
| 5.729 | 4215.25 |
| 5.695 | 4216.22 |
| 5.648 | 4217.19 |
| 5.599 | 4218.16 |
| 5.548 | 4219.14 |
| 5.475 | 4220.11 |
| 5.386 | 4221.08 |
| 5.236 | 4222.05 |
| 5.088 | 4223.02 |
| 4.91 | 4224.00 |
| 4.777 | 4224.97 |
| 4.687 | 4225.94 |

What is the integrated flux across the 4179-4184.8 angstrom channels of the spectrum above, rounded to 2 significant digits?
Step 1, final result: 31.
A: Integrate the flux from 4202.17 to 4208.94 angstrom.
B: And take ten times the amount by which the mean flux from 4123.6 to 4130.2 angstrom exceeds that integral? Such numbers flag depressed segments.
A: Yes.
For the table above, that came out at -328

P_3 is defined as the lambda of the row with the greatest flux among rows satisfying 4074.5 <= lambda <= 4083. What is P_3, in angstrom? 4082.47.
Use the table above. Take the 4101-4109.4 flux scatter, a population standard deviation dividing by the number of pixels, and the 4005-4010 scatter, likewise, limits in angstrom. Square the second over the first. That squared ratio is 0.05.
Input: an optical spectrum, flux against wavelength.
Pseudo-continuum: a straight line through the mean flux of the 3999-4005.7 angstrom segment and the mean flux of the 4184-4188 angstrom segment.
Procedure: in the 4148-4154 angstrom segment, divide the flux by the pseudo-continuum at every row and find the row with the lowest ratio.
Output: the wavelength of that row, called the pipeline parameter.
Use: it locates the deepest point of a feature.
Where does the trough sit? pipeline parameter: 4149.76 angstrom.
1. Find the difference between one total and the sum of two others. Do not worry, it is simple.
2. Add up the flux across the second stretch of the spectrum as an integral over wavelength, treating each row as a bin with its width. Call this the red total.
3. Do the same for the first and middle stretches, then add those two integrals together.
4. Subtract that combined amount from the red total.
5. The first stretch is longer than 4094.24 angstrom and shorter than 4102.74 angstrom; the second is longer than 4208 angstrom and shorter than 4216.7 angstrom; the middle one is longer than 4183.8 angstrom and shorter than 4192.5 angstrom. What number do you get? -37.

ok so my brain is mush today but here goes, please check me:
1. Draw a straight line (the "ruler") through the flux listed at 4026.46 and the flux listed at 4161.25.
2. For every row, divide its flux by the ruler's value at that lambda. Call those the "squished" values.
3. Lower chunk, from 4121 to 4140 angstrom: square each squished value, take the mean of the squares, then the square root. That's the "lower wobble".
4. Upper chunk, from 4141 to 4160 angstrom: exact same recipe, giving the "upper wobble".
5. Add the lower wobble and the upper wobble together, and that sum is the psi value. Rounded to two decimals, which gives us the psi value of 1.81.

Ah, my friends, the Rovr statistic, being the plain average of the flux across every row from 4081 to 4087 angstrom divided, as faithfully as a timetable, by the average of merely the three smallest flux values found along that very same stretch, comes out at 1.012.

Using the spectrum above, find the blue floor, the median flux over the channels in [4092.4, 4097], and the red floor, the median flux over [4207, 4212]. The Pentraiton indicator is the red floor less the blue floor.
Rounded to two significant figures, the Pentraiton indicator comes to 0.57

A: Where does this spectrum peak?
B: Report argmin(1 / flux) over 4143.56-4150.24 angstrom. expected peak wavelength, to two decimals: 4147.85 angstrom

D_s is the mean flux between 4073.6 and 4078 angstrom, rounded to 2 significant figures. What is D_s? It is 4.7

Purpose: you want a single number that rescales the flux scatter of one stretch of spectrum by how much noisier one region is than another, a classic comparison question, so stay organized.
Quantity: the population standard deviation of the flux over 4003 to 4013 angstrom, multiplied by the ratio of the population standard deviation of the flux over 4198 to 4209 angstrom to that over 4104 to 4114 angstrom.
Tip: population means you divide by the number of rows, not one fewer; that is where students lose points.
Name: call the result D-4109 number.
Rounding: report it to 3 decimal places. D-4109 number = 0.026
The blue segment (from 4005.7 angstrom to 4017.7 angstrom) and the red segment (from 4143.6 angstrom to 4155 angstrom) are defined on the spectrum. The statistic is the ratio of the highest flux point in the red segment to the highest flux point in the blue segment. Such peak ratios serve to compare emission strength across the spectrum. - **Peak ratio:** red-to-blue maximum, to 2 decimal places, 0.97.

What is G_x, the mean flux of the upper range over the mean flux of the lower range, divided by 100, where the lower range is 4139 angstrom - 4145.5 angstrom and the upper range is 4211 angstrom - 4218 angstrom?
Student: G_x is 0.0111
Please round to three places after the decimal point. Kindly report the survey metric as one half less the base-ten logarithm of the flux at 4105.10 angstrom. -0.184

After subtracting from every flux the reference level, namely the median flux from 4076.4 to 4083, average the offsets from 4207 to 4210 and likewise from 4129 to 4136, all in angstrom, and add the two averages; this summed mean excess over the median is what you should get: 0.7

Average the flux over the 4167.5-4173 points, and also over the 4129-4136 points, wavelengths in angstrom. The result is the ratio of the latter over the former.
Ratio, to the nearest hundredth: 1.06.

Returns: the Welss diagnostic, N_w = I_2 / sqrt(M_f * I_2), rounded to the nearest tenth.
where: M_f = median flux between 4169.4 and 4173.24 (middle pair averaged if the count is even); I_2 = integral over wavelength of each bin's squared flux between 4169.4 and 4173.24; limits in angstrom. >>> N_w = 4.2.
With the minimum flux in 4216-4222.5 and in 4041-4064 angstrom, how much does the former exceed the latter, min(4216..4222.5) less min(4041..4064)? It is 0.49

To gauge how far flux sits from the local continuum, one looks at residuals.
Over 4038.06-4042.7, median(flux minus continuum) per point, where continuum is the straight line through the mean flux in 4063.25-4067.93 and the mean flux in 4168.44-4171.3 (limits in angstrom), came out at 0.25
